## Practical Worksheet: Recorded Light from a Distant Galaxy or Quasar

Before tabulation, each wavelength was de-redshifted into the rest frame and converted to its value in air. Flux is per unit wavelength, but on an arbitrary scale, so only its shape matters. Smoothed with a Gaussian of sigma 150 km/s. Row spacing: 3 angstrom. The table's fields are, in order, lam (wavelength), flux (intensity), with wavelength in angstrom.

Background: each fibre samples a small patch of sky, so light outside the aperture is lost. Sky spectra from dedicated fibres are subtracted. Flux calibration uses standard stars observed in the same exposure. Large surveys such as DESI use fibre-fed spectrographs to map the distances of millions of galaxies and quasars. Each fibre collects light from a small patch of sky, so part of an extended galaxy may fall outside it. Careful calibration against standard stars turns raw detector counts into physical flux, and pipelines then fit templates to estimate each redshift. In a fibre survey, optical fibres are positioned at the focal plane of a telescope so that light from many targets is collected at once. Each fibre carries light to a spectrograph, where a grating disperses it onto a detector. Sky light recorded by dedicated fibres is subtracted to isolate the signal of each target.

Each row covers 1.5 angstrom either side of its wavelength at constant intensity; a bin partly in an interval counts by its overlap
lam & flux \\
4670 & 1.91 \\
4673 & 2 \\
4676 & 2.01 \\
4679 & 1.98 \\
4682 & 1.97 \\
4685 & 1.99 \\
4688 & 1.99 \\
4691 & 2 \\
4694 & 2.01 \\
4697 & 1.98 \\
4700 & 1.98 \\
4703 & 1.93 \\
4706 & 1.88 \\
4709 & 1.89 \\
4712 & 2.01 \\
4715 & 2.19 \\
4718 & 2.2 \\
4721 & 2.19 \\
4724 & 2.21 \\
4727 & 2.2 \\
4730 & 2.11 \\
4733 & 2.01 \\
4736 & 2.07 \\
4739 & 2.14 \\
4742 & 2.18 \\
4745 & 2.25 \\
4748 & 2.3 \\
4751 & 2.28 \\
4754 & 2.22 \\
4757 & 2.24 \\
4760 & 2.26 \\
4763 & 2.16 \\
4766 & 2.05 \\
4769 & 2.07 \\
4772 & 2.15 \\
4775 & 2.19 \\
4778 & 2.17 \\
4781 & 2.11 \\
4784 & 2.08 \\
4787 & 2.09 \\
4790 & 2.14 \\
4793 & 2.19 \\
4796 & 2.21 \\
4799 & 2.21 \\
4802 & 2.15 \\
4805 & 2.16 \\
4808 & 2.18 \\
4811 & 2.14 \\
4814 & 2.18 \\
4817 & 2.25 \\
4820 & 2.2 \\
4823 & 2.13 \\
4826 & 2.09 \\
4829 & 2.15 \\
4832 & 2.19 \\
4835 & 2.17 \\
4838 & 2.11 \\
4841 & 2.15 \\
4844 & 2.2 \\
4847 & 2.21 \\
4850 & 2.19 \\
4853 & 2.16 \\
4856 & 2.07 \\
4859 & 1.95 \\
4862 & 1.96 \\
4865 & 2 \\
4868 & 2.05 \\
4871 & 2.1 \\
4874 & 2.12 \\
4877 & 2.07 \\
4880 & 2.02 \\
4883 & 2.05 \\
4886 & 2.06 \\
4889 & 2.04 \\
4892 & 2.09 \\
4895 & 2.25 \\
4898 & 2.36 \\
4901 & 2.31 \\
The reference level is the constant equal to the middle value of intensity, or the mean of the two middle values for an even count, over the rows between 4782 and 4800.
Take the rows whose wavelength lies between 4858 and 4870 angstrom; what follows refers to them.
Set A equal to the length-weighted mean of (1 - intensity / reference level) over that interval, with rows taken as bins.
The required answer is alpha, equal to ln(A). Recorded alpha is -2.6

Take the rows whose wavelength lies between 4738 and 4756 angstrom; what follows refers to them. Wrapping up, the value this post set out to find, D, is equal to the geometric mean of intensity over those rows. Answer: 2.23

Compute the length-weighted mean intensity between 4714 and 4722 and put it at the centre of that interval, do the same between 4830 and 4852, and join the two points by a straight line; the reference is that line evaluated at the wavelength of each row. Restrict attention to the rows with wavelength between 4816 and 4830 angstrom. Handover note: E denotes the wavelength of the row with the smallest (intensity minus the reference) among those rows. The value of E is 4826 angstrom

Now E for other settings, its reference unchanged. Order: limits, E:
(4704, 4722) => 4706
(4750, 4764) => 4763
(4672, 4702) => 4682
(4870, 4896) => 4880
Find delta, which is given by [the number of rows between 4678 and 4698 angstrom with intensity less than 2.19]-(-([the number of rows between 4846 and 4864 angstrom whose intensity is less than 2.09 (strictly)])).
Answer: 10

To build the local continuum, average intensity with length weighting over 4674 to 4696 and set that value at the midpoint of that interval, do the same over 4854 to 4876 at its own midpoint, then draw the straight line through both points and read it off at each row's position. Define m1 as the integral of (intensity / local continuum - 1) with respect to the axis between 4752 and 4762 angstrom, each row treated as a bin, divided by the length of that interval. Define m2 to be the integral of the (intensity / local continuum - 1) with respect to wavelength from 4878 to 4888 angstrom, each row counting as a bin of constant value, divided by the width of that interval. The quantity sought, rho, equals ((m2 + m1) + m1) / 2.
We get 0.113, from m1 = 0.11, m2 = 0.00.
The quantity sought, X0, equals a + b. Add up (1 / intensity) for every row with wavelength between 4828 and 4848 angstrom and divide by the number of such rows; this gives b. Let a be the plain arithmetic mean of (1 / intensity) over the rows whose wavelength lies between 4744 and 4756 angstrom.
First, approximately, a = 0.44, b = 0.461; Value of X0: 0.903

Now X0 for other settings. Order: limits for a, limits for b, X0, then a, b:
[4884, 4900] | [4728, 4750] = 0.930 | 0.46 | 0.466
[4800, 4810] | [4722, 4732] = 0.923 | 0.46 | 0.460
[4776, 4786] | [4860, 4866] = 0.977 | 0.47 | 0.505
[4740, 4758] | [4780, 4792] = 0.921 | 0.45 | 0.475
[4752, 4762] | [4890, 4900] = 0.895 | 0.45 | 0.449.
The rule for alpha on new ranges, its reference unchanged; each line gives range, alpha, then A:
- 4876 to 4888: -2.9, 0.05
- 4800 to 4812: -6.2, 0.00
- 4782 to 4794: -3.9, 0.02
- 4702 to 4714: -2.3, 0.10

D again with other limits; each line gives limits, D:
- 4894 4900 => 2.30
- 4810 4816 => 2.16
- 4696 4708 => 1.94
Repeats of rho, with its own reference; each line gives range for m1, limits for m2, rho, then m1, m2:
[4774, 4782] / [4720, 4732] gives 0.111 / 0.07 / 0.08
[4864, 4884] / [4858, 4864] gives -0.010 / 0.01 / -0.04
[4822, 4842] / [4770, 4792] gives 0.083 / 0.05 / 0.06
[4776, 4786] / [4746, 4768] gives 0.102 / 0.05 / 0.10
